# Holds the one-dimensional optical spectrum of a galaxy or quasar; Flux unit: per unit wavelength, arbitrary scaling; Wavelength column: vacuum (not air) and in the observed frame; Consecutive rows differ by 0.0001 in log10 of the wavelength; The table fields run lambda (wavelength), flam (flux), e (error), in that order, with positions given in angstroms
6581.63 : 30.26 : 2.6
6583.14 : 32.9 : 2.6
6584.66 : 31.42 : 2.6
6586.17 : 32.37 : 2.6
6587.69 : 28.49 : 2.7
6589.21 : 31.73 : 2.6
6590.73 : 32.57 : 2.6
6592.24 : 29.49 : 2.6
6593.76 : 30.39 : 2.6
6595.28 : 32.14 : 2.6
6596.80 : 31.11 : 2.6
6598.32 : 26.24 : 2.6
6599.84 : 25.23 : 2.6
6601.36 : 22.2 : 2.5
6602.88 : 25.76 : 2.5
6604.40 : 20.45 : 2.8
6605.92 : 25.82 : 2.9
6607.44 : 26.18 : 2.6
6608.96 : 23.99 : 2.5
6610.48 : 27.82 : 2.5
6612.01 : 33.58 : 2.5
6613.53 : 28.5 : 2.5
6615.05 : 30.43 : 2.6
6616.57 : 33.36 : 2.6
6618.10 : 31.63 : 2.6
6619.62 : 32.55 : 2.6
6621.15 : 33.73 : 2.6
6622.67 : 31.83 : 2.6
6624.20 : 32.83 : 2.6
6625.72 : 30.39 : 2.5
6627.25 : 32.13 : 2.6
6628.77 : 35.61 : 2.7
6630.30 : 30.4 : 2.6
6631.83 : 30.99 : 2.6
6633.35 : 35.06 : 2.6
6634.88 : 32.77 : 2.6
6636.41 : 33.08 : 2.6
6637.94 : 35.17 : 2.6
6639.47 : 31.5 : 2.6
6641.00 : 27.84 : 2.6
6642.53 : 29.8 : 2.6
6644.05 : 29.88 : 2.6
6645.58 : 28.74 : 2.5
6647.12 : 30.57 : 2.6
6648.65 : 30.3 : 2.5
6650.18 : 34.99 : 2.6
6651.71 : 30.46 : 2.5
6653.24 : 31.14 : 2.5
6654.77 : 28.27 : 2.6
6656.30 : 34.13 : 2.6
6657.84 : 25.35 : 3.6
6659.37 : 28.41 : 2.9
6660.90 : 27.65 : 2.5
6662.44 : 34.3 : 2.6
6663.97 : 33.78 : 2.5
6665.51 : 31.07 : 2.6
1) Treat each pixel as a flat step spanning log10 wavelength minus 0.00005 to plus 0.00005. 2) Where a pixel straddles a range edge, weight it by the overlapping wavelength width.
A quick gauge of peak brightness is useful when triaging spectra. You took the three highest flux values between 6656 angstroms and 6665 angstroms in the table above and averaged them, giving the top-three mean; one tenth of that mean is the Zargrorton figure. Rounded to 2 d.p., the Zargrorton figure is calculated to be 3.41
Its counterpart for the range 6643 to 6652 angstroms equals 3.20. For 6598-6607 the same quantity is 2.59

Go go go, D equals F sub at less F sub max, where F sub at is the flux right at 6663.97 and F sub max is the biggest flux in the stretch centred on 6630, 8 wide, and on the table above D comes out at -1.8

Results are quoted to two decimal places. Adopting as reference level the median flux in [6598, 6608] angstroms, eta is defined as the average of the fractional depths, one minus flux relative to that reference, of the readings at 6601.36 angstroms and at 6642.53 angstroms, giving -0.01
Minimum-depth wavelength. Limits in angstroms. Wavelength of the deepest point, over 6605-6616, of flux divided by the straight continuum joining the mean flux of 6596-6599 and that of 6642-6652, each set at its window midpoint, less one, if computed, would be 6608.96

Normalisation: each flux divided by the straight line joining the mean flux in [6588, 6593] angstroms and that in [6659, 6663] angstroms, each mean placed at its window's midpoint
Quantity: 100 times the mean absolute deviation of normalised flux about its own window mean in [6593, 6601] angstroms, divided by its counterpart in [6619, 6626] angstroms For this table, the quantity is 284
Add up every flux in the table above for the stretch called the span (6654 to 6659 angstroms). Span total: 88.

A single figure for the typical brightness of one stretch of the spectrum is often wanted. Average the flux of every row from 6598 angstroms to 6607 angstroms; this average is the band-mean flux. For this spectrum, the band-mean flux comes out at 24.3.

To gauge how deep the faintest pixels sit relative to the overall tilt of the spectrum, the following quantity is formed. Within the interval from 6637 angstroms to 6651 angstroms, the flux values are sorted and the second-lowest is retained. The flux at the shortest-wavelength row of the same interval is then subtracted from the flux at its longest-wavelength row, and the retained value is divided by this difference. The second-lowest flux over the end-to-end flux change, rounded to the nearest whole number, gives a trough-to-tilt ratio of -160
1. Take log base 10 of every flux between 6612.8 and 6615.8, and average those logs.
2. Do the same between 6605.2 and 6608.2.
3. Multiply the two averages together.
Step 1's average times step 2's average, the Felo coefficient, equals 2.08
